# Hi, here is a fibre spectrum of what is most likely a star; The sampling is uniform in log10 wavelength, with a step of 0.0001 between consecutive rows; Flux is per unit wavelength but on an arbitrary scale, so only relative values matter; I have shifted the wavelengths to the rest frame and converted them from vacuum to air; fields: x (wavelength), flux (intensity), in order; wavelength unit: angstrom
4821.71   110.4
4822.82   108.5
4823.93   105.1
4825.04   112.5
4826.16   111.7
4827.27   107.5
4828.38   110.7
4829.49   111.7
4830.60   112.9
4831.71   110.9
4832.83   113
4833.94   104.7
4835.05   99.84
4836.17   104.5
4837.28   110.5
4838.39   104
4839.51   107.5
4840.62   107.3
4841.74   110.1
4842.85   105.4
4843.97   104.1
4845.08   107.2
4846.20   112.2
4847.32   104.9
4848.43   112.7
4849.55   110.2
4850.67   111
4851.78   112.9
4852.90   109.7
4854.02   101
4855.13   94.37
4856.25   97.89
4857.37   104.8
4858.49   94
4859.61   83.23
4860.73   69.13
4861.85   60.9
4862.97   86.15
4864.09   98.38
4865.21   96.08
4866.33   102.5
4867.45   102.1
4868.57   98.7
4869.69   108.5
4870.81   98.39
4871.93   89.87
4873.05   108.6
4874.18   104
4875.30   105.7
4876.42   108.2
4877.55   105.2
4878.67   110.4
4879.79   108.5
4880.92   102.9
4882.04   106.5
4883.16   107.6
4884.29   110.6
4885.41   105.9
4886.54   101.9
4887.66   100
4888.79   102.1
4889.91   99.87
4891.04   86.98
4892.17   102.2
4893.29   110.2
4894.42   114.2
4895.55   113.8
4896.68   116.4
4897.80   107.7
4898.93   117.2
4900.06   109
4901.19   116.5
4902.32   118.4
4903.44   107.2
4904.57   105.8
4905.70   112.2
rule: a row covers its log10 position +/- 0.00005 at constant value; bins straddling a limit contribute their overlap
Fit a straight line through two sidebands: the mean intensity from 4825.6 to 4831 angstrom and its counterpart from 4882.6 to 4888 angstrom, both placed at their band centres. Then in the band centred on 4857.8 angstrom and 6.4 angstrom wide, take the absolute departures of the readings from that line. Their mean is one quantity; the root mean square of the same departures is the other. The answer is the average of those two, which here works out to 19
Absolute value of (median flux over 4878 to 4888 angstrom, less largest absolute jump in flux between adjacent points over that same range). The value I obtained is 101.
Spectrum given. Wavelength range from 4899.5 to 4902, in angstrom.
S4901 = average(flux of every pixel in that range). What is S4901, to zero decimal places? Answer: 113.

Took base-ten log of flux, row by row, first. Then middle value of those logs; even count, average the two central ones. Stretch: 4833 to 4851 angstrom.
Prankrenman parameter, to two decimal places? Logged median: 2.03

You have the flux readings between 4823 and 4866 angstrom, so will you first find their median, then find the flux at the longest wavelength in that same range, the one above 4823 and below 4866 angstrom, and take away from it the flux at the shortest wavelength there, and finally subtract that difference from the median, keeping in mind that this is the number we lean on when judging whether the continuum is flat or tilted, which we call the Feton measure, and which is 115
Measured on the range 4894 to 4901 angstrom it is 119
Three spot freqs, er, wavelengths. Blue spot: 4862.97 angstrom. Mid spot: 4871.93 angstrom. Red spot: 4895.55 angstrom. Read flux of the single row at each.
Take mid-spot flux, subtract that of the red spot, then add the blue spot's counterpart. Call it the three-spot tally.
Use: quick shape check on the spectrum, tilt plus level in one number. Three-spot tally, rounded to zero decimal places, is 62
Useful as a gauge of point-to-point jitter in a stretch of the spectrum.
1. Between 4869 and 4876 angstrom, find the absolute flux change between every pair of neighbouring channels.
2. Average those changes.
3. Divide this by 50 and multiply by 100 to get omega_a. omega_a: 17.5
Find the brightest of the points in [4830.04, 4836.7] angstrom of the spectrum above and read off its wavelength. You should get 4832.83 angstrom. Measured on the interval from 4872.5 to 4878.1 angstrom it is 4873.05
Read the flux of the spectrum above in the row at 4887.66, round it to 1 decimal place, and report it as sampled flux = 100.0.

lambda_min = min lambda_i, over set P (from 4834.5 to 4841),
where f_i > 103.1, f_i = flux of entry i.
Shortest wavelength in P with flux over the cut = 4836.17 angstrom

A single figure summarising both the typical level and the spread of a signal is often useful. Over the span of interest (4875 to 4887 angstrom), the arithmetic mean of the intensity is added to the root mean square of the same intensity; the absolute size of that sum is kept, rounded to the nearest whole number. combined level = 213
